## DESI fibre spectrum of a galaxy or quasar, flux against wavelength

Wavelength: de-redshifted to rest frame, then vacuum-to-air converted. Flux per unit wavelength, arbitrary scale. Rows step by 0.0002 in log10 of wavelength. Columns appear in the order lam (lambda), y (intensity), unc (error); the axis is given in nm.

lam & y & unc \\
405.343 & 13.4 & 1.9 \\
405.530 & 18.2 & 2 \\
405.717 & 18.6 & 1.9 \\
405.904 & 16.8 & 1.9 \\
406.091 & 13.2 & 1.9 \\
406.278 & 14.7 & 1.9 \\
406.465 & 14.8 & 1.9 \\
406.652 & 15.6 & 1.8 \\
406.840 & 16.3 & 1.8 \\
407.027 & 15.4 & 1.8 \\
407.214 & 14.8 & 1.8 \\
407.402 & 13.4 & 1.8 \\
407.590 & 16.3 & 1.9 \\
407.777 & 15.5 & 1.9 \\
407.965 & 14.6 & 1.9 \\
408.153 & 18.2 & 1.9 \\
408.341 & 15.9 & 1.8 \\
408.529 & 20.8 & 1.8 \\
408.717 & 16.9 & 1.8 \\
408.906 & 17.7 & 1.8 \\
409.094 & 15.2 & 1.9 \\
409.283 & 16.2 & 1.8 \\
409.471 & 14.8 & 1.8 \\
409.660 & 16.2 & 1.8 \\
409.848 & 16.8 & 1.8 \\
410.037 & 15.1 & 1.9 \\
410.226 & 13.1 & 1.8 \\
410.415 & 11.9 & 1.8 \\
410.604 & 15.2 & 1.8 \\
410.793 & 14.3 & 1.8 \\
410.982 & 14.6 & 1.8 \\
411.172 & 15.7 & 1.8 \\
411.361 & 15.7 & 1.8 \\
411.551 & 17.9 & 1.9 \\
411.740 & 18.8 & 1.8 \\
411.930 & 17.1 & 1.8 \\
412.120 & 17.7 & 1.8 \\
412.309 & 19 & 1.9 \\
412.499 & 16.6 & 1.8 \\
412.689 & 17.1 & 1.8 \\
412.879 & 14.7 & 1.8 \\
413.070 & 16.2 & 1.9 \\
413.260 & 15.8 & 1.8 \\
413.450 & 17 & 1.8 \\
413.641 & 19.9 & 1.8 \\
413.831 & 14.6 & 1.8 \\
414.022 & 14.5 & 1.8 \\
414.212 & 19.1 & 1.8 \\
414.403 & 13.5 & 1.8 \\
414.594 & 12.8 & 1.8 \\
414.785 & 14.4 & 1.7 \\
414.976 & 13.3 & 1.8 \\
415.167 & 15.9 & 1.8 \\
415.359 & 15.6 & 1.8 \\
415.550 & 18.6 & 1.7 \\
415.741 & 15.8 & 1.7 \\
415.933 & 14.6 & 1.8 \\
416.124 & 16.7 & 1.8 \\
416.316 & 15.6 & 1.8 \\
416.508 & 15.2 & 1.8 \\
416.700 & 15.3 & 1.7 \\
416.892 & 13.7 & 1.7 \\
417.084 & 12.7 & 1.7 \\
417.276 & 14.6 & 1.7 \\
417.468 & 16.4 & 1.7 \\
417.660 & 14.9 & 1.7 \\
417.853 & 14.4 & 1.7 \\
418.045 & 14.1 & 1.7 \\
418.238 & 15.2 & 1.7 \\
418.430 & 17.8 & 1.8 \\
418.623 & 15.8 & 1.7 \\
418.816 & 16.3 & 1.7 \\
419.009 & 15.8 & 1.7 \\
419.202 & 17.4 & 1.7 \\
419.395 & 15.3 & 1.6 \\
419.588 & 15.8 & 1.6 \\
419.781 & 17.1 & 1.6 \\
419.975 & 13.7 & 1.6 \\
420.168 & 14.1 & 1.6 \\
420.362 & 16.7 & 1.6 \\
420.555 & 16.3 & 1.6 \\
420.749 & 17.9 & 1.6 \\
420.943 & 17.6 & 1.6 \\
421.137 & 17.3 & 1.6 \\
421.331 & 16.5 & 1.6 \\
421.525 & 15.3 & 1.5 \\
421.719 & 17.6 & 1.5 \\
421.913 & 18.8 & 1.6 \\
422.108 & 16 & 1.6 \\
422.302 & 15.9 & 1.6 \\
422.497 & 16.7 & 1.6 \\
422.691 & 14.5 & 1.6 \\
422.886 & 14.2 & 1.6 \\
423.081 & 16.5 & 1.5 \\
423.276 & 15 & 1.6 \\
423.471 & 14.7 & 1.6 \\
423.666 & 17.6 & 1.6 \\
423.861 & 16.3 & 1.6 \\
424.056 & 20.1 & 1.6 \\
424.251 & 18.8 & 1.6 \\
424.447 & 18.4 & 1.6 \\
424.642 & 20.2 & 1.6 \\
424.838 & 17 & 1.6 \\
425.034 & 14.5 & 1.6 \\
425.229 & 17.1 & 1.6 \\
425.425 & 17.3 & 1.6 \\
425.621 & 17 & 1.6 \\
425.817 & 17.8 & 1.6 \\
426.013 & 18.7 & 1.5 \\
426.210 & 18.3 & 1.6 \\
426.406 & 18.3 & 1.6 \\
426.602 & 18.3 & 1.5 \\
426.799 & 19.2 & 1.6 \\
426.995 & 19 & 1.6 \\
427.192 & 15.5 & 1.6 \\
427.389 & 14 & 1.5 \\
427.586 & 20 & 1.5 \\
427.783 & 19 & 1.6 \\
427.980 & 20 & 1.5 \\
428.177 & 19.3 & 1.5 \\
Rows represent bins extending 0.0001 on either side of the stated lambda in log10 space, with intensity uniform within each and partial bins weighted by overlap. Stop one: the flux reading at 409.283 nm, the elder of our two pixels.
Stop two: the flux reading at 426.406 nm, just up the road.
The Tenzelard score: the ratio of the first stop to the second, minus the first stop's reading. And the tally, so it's -15.3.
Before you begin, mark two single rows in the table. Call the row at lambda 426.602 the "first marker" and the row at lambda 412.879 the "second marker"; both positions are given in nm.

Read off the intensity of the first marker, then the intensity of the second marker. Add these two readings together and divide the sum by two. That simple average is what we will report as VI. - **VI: 16.5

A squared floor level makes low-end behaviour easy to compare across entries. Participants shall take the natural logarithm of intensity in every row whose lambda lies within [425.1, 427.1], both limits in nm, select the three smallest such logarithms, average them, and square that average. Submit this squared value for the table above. 8.1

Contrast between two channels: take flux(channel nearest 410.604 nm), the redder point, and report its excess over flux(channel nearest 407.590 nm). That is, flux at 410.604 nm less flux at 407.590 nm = -1.1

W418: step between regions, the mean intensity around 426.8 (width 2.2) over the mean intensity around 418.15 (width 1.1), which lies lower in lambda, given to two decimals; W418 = 1.17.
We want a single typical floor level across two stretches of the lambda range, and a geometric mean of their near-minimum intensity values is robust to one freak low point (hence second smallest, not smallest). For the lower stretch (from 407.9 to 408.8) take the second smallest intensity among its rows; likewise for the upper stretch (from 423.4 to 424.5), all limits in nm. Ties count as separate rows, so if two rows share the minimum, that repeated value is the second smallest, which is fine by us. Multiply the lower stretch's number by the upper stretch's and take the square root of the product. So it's 16.1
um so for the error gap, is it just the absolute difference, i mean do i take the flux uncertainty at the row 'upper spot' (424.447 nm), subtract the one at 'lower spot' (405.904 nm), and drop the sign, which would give 0.30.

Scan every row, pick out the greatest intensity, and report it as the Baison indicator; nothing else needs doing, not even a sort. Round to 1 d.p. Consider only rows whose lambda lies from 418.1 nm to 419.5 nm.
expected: 17.8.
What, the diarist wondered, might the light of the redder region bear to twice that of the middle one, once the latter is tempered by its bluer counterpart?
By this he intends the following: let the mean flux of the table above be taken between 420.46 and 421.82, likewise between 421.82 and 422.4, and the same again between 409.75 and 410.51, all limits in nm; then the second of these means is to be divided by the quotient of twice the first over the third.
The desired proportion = 7.1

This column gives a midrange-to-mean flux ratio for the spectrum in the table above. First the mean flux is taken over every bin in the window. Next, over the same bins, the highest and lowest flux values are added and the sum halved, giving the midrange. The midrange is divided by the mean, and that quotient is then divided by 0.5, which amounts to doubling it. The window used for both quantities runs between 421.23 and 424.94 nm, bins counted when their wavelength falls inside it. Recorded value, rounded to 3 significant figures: 2.04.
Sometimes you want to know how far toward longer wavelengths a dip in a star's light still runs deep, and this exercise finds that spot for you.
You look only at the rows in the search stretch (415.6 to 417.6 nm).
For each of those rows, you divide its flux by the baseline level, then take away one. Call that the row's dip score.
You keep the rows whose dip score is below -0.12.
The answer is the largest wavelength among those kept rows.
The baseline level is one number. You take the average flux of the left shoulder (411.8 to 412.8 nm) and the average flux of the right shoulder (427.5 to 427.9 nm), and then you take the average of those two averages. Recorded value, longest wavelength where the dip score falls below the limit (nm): 417.276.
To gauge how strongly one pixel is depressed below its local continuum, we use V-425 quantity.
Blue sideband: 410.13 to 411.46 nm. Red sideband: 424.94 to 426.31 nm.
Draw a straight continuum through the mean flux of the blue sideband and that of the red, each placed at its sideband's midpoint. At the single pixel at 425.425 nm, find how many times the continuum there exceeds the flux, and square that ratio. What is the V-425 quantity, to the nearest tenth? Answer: 1.0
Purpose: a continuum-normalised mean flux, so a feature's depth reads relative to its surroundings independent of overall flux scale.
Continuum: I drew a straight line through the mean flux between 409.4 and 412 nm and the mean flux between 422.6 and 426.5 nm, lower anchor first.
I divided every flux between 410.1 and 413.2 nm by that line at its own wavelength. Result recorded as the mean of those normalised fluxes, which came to 1.02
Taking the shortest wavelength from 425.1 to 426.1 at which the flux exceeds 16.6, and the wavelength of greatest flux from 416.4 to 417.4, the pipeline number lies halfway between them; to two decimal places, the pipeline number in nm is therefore 420.96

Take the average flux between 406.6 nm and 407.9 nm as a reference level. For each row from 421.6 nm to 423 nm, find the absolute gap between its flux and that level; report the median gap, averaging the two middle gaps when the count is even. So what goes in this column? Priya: 1.1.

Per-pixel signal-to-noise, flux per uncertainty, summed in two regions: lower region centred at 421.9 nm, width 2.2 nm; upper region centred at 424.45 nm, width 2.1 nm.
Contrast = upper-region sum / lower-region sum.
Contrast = 1.05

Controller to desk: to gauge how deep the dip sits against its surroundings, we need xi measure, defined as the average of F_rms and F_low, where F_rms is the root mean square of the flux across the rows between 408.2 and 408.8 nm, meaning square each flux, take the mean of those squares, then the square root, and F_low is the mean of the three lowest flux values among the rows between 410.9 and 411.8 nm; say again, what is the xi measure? 16.7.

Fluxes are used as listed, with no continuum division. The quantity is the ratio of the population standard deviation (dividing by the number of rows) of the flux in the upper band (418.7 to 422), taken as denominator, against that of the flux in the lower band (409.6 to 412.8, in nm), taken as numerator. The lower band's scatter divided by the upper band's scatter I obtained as 1.42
